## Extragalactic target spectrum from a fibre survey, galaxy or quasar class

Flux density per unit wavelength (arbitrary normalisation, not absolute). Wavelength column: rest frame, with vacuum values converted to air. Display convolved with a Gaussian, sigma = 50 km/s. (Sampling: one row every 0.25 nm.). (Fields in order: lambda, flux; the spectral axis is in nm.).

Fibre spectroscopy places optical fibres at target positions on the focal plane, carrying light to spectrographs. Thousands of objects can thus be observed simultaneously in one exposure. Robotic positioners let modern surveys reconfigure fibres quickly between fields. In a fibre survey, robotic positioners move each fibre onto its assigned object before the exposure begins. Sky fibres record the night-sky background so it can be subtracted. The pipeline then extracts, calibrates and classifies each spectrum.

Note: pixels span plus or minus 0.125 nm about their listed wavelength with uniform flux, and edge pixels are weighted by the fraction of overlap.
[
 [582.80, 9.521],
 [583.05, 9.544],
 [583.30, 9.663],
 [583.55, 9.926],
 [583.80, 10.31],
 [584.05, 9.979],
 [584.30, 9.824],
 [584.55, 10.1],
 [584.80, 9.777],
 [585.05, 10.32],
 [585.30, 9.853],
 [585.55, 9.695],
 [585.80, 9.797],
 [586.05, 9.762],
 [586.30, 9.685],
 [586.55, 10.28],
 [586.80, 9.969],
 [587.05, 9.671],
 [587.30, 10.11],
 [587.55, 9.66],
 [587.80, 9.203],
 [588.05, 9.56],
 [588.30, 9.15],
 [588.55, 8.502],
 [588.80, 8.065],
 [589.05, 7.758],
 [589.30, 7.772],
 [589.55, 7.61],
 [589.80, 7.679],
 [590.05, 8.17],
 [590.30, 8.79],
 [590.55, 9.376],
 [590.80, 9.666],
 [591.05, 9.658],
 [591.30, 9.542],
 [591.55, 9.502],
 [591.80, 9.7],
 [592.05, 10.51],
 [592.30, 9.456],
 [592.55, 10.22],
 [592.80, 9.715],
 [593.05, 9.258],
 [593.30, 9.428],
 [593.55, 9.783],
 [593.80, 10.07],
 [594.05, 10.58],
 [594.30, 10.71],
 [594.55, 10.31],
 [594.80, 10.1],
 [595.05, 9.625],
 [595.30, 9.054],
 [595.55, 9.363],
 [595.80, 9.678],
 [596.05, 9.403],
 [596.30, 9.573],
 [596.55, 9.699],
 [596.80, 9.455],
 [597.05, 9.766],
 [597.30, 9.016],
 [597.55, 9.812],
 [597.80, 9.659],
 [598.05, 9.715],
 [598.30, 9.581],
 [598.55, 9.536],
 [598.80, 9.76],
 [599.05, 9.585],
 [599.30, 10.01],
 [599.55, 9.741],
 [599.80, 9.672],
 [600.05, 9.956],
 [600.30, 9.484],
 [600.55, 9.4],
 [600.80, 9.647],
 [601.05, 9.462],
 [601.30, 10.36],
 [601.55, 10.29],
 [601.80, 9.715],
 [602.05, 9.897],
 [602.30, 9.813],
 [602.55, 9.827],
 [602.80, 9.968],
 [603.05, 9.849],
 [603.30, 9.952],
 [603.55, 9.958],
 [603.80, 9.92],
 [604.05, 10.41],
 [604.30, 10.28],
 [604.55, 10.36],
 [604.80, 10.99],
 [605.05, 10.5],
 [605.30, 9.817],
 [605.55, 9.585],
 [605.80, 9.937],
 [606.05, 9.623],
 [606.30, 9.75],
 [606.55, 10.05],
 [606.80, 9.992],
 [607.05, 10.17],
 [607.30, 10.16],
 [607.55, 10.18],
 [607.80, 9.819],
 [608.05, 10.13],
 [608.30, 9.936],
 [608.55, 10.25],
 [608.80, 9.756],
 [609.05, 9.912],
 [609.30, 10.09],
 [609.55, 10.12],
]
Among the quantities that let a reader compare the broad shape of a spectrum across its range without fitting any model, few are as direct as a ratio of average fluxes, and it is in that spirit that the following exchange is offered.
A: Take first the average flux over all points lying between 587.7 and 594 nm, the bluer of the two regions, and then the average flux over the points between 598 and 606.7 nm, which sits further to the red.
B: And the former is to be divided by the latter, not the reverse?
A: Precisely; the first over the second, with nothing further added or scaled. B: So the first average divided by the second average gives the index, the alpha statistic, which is 0.92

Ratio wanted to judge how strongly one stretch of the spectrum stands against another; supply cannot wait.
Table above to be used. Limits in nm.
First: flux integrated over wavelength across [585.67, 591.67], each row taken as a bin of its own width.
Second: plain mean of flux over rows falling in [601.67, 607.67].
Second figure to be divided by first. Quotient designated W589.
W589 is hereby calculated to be 0.183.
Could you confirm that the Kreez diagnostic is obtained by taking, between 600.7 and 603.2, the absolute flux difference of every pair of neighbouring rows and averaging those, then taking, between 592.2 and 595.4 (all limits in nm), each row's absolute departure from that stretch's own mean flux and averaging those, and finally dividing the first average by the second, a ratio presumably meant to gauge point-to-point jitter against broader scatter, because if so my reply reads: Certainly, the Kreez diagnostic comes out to 0.59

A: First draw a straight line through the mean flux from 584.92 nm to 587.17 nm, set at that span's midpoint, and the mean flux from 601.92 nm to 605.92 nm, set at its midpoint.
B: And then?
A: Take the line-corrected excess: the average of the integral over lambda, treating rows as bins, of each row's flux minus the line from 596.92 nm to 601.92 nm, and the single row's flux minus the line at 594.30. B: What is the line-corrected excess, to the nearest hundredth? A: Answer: -0.42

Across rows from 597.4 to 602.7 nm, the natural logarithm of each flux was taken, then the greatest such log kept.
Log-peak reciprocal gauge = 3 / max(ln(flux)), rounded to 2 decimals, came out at 1.28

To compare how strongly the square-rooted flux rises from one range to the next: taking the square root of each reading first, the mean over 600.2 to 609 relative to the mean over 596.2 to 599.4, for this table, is 1.02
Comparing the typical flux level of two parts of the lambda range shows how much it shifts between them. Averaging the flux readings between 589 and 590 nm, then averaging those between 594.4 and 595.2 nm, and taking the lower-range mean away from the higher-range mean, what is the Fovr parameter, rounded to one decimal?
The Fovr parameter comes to 2.3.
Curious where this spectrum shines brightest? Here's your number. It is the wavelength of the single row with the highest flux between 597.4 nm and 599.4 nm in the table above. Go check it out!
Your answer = 599.30 nm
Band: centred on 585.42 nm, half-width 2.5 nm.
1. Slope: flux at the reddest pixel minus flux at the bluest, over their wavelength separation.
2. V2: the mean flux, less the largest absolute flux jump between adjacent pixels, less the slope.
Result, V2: 9.33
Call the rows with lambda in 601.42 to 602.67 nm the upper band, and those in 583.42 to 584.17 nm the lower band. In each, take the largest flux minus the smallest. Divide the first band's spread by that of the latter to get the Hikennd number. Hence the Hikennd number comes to 1.5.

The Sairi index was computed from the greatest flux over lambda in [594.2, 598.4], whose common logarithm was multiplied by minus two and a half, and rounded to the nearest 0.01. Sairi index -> -2.57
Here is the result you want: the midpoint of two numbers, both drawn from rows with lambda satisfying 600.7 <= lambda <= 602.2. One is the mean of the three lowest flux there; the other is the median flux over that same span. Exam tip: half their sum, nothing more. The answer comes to 9.7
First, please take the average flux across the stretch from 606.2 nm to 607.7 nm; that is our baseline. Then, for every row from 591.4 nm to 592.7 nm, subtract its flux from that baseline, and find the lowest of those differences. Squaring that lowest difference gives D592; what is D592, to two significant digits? 0.21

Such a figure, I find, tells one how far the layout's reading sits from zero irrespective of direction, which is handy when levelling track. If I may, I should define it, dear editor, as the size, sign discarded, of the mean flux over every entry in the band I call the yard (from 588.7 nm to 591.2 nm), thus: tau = 8.5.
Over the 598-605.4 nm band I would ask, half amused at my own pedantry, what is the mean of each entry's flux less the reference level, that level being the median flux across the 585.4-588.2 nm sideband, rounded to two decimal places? 0.22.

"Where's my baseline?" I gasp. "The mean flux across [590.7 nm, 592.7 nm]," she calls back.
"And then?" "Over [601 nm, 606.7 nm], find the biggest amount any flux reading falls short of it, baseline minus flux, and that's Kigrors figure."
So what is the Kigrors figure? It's 0.32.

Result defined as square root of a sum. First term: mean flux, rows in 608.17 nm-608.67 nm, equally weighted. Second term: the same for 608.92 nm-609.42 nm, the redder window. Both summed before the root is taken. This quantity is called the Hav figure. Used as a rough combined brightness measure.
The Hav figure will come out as 4.48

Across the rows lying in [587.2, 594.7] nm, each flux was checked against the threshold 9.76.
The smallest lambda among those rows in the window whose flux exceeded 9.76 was 587.30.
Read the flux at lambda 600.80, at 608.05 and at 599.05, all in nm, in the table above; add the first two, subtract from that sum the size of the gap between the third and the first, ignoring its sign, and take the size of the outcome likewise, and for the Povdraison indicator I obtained 19.7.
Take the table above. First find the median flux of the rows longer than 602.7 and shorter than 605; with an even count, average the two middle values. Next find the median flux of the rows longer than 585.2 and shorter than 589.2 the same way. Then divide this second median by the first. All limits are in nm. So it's 0.97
